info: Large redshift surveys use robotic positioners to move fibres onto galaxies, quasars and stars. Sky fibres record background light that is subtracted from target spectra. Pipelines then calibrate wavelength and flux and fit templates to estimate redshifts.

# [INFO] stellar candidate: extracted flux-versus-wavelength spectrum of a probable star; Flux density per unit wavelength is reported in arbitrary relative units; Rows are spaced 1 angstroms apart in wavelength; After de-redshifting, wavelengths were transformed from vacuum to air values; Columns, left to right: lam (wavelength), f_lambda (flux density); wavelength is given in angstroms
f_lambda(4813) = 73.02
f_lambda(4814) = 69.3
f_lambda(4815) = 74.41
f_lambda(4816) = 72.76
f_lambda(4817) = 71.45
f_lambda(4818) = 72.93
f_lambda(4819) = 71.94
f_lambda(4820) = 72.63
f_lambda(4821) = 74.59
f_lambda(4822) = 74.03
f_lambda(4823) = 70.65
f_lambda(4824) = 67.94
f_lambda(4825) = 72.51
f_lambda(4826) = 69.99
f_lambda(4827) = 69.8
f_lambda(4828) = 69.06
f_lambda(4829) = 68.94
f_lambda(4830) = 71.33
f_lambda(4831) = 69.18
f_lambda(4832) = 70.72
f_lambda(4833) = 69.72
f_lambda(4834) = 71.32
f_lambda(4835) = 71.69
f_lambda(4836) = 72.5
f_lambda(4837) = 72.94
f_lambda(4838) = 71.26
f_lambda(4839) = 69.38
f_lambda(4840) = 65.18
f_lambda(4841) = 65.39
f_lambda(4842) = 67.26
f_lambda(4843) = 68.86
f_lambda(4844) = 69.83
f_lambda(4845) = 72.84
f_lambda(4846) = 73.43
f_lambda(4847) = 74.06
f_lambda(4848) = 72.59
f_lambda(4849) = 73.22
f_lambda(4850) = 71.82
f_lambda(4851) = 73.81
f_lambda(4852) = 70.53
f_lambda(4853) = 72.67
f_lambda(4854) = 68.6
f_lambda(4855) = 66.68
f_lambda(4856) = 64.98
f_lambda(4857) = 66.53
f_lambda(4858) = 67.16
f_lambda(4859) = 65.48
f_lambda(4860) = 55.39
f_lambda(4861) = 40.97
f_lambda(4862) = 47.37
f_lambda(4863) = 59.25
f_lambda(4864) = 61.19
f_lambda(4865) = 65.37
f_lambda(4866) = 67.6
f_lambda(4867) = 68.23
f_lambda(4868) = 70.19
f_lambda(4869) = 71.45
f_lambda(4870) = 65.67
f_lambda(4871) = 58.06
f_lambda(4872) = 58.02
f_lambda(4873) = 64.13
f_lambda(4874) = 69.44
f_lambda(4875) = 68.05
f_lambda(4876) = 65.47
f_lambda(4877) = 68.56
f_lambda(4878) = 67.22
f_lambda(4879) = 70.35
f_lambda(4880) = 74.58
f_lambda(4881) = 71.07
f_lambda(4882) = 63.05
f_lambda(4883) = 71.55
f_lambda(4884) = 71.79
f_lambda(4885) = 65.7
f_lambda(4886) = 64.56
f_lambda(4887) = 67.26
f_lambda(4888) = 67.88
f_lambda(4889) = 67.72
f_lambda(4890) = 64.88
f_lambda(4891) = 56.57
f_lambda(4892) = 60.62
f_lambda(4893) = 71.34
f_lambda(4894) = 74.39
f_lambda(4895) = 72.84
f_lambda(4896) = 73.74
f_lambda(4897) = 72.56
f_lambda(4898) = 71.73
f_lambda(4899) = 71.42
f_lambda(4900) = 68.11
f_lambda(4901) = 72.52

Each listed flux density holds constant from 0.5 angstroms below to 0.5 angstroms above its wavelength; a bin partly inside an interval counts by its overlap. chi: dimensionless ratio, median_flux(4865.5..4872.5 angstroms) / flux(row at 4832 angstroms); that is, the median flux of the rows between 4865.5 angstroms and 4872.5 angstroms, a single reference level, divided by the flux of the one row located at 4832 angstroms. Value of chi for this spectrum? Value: 0.96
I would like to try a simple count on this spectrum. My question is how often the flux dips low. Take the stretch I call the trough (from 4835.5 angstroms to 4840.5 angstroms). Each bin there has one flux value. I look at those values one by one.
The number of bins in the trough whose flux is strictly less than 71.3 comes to 3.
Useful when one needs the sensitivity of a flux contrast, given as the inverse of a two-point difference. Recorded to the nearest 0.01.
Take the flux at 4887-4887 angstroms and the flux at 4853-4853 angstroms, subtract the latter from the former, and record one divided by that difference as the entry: -0.18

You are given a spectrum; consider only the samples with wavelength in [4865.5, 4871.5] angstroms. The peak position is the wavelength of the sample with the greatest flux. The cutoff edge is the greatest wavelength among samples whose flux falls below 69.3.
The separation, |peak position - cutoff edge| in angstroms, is 2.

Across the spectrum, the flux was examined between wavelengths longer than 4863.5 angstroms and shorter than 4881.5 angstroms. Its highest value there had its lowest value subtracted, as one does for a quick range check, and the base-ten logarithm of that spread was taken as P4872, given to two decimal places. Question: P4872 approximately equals 1.22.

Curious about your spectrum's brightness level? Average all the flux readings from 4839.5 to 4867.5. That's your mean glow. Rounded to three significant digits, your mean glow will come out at 66.3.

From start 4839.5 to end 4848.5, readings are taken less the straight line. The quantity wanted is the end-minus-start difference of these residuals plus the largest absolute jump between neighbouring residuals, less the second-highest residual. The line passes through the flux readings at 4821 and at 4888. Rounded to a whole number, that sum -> 10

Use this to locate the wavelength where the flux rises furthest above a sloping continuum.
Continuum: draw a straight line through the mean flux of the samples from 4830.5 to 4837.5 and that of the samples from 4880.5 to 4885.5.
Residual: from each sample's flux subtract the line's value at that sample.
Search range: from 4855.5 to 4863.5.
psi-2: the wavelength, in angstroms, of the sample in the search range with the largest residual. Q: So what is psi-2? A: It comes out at 4858 angstroms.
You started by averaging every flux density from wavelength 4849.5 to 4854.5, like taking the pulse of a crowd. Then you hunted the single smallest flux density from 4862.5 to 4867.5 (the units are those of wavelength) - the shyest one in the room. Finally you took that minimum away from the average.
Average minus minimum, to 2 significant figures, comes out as 12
